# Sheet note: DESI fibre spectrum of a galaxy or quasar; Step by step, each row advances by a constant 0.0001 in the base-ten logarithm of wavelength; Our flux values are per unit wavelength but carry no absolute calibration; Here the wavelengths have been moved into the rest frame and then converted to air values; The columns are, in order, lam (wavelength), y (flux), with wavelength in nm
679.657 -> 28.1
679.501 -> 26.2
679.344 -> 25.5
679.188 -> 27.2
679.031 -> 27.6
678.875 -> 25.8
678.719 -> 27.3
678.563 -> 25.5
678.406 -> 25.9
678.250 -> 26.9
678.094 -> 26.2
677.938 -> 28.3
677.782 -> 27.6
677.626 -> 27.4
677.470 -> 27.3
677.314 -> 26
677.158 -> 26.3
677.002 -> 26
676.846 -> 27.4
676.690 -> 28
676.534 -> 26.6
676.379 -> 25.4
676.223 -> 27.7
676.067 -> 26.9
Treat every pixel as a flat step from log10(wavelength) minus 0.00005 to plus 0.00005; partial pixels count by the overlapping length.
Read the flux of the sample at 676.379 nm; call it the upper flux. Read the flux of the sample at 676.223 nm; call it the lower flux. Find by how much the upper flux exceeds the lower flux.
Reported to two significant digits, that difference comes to -2.3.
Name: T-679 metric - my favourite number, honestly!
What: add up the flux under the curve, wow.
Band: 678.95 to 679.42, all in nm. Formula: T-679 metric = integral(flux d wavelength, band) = 12.6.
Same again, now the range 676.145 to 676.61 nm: 12.4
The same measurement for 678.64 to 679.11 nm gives 12.6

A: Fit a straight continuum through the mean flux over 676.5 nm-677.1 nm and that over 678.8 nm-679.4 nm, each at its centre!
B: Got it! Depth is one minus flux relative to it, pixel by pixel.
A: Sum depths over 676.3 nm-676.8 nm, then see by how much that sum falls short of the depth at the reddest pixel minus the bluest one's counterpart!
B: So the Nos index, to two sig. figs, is -0.14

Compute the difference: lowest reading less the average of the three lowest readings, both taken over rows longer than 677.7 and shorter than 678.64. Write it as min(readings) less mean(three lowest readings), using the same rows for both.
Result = -0.4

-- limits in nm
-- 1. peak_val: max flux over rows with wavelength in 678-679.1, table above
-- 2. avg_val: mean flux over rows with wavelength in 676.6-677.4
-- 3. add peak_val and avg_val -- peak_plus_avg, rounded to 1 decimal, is 54.3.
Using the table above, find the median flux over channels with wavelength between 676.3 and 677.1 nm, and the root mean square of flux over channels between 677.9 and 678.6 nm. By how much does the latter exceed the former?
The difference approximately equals 0.0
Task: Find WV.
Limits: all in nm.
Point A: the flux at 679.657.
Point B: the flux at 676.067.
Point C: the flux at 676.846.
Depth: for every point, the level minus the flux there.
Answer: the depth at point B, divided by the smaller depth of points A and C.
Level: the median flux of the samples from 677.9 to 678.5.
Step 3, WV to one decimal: 0.2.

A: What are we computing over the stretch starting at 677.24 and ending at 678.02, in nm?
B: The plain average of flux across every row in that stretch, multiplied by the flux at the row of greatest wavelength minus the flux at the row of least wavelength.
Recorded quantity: 63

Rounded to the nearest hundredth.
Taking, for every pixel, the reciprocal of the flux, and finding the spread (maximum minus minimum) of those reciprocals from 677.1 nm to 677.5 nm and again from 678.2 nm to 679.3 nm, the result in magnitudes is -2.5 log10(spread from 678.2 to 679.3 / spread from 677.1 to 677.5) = -0.53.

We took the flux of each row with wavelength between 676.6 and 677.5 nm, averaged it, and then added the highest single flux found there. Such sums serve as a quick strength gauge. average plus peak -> 54.8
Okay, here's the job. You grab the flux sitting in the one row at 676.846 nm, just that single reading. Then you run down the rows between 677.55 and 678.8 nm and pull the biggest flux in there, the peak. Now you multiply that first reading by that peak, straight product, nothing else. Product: 775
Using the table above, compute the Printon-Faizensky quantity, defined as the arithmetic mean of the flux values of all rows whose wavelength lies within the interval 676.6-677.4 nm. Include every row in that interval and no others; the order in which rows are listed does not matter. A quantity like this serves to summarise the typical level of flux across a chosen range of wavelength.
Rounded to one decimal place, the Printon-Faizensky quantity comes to 26.7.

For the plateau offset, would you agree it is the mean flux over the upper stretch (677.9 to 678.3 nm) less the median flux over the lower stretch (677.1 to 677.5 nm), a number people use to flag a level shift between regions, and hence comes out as 0.8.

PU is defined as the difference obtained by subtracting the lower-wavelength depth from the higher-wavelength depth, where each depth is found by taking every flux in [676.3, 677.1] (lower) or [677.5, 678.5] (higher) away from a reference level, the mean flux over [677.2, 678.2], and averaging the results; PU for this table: -0.4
